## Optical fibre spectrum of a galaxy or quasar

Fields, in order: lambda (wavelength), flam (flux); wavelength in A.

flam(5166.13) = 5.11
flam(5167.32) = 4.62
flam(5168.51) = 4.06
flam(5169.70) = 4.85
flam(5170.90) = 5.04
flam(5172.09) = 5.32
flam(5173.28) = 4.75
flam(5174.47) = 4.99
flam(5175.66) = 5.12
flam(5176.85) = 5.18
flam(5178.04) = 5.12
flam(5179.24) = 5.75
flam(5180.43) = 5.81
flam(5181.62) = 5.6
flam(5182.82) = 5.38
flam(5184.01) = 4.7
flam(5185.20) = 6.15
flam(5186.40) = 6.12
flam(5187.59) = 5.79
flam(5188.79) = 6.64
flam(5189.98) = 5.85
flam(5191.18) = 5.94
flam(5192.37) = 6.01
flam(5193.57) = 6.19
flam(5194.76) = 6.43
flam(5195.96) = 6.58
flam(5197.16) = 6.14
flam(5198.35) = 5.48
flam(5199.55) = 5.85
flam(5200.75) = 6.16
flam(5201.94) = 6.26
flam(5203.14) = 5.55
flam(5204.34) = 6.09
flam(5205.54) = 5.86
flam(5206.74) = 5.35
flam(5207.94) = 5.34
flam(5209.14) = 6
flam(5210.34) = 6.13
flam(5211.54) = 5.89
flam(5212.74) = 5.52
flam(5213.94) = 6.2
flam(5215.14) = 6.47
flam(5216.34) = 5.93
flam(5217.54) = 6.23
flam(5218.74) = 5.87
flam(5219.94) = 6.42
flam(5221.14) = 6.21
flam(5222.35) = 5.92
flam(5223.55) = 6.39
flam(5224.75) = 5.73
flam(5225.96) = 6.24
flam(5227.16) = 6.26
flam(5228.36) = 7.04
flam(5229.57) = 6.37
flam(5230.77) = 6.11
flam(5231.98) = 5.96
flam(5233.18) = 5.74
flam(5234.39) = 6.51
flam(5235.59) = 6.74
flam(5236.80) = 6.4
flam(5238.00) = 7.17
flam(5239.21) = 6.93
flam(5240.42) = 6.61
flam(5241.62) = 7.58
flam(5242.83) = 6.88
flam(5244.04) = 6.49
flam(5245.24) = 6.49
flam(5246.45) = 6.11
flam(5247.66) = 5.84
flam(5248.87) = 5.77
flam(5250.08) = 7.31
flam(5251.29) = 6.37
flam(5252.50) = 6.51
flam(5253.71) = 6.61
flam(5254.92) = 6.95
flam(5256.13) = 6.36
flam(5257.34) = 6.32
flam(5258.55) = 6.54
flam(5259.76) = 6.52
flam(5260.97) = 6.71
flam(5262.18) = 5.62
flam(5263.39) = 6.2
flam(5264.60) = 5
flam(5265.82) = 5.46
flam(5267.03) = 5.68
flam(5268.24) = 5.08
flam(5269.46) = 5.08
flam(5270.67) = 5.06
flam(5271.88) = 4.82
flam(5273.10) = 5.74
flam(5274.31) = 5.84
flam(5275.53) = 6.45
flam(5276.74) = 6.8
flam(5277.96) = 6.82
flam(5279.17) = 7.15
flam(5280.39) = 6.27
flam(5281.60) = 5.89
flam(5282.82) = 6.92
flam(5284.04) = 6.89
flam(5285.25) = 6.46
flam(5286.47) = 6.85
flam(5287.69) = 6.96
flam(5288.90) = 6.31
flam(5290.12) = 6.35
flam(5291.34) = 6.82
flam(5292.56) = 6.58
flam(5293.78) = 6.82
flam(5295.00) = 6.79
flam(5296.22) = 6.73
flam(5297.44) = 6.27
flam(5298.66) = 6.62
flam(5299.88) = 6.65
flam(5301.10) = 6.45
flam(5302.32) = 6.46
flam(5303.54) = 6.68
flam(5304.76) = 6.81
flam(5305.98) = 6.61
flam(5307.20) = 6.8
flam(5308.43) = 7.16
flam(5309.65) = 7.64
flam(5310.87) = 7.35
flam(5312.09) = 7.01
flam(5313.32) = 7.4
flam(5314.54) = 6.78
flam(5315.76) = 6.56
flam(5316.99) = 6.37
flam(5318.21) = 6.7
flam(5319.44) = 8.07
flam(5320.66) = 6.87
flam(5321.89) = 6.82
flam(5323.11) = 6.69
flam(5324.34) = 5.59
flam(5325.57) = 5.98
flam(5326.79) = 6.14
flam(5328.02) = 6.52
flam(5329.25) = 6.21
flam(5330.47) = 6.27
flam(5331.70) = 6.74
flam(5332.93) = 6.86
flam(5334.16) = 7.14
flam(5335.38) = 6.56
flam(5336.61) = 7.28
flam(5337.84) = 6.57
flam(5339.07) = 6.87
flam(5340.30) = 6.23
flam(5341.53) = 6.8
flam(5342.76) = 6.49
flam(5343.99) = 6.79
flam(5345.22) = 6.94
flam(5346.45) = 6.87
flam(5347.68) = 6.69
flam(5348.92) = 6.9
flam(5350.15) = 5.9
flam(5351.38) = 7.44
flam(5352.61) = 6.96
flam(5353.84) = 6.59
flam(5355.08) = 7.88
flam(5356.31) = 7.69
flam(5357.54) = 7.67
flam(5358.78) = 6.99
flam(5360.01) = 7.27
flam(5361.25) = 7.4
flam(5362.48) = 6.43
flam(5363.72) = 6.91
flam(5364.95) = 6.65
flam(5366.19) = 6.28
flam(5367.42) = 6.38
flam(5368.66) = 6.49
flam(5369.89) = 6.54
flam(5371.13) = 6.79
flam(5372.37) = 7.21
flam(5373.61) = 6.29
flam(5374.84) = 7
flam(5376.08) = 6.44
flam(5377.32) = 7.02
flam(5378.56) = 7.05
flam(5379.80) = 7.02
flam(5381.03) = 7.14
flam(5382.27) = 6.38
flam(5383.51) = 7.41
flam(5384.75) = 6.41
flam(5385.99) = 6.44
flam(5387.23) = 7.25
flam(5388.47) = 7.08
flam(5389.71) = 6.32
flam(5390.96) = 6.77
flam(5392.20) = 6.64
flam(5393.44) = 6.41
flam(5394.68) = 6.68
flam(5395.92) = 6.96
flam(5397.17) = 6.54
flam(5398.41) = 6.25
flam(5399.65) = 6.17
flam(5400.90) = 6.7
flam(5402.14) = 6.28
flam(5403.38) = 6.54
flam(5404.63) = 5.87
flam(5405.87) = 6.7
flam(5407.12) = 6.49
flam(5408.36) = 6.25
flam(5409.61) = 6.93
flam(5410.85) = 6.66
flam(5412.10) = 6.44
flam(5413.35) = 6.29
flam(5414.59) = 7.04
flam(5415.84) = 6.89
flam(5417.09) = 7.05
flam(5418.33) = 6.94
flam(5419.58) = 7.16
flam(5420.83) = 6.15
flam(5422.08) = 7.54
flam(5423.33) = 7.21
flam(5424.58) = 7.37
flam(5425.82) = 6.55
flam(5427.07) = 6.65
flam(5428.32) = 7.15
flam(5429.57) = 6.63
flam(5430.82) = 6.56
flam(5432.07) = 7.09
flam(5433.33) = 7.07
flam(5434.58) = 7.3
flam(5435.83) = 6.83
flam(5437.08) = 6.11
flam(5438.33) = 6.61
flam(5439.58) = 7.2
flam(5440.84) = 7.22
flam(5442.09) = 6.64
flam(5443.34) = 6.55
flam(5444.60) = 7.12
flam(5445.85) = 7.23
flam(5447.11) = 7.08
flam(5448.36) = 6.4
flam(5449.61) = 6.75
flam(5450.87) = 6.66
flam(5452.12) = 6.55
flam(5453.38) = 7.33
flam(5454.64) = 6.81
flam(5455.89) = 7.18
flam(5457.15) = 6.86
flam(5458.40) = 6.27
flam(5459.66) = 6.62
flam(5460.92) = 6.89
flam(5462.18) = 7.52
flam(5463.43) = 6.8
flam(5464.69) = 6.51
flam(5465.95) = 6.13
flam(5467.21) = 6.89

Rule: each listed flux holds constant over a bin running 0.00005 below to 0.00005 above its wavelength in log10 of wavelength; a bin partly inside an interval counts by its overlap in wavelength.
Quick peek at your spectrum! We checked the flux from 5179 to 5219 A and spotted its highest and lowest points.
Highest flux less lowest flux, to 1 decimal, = 1.9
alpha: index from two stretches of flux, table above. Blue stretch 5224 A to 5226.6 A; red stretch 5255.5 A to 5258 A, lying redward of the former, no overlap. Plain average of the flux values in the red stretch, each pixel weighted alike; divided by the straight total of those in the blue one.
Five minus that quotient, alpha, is 4.47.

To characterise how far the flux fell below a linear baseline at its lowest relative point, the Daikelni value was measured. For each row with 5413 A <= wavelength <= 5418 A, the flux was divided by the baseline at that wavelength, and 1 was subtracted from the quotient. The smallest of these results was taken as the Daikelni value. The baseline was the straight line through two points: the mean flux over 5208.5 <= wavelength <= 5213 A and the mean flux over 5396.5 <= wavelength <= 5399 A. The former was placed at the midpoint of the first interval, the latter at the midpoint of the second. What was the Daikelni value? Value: -0.023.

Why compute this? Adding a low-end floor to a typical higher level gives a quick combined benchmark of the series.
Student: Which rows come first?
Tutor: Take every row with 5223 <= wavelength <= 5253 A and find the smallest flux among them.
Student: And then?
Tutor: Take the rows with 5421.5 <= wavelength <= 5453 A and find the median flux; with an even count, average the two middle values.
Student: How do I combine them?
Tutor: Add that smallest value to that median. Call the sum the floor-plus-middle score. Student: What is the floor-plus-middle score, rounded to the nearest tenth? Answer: 12.6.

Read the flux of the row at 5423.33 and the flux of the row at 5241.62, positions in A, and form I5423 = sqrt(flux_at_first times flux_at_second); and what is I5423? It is 7.39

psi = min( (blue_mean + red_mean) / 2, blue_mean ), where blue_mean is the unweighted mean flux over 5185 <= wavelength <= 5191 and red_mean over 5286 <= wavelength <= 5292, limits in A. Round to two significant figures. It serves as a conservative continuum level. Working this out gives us 6.1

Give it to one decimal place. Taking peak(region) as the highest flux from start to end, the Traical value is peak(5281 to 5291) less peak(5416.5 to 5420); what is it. -0.2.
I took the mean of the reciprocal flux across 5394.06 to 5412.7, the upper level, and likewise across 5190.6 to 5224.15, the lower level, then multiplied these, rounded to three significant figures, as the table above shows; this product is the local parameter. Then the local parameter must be 0.0257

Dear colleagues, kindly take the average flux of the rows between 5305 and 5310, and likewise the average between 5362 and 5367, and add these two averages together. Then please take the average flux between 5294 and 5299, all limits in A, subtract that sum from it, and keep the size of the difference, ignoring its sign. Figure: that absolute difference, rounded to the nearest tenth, 7.0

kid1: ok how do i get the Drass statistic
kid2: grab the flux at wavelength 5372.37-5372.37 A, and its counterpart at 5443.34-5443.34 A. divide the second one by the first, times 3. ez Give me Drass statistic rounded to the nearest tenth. 2.7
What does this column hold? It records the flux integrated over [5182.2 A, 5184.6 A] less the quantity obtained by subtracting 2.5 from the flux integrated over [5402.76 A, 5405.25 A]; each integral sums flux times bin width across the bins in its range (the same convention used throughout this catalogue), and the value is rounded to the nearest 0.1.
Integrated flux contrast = -0.9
